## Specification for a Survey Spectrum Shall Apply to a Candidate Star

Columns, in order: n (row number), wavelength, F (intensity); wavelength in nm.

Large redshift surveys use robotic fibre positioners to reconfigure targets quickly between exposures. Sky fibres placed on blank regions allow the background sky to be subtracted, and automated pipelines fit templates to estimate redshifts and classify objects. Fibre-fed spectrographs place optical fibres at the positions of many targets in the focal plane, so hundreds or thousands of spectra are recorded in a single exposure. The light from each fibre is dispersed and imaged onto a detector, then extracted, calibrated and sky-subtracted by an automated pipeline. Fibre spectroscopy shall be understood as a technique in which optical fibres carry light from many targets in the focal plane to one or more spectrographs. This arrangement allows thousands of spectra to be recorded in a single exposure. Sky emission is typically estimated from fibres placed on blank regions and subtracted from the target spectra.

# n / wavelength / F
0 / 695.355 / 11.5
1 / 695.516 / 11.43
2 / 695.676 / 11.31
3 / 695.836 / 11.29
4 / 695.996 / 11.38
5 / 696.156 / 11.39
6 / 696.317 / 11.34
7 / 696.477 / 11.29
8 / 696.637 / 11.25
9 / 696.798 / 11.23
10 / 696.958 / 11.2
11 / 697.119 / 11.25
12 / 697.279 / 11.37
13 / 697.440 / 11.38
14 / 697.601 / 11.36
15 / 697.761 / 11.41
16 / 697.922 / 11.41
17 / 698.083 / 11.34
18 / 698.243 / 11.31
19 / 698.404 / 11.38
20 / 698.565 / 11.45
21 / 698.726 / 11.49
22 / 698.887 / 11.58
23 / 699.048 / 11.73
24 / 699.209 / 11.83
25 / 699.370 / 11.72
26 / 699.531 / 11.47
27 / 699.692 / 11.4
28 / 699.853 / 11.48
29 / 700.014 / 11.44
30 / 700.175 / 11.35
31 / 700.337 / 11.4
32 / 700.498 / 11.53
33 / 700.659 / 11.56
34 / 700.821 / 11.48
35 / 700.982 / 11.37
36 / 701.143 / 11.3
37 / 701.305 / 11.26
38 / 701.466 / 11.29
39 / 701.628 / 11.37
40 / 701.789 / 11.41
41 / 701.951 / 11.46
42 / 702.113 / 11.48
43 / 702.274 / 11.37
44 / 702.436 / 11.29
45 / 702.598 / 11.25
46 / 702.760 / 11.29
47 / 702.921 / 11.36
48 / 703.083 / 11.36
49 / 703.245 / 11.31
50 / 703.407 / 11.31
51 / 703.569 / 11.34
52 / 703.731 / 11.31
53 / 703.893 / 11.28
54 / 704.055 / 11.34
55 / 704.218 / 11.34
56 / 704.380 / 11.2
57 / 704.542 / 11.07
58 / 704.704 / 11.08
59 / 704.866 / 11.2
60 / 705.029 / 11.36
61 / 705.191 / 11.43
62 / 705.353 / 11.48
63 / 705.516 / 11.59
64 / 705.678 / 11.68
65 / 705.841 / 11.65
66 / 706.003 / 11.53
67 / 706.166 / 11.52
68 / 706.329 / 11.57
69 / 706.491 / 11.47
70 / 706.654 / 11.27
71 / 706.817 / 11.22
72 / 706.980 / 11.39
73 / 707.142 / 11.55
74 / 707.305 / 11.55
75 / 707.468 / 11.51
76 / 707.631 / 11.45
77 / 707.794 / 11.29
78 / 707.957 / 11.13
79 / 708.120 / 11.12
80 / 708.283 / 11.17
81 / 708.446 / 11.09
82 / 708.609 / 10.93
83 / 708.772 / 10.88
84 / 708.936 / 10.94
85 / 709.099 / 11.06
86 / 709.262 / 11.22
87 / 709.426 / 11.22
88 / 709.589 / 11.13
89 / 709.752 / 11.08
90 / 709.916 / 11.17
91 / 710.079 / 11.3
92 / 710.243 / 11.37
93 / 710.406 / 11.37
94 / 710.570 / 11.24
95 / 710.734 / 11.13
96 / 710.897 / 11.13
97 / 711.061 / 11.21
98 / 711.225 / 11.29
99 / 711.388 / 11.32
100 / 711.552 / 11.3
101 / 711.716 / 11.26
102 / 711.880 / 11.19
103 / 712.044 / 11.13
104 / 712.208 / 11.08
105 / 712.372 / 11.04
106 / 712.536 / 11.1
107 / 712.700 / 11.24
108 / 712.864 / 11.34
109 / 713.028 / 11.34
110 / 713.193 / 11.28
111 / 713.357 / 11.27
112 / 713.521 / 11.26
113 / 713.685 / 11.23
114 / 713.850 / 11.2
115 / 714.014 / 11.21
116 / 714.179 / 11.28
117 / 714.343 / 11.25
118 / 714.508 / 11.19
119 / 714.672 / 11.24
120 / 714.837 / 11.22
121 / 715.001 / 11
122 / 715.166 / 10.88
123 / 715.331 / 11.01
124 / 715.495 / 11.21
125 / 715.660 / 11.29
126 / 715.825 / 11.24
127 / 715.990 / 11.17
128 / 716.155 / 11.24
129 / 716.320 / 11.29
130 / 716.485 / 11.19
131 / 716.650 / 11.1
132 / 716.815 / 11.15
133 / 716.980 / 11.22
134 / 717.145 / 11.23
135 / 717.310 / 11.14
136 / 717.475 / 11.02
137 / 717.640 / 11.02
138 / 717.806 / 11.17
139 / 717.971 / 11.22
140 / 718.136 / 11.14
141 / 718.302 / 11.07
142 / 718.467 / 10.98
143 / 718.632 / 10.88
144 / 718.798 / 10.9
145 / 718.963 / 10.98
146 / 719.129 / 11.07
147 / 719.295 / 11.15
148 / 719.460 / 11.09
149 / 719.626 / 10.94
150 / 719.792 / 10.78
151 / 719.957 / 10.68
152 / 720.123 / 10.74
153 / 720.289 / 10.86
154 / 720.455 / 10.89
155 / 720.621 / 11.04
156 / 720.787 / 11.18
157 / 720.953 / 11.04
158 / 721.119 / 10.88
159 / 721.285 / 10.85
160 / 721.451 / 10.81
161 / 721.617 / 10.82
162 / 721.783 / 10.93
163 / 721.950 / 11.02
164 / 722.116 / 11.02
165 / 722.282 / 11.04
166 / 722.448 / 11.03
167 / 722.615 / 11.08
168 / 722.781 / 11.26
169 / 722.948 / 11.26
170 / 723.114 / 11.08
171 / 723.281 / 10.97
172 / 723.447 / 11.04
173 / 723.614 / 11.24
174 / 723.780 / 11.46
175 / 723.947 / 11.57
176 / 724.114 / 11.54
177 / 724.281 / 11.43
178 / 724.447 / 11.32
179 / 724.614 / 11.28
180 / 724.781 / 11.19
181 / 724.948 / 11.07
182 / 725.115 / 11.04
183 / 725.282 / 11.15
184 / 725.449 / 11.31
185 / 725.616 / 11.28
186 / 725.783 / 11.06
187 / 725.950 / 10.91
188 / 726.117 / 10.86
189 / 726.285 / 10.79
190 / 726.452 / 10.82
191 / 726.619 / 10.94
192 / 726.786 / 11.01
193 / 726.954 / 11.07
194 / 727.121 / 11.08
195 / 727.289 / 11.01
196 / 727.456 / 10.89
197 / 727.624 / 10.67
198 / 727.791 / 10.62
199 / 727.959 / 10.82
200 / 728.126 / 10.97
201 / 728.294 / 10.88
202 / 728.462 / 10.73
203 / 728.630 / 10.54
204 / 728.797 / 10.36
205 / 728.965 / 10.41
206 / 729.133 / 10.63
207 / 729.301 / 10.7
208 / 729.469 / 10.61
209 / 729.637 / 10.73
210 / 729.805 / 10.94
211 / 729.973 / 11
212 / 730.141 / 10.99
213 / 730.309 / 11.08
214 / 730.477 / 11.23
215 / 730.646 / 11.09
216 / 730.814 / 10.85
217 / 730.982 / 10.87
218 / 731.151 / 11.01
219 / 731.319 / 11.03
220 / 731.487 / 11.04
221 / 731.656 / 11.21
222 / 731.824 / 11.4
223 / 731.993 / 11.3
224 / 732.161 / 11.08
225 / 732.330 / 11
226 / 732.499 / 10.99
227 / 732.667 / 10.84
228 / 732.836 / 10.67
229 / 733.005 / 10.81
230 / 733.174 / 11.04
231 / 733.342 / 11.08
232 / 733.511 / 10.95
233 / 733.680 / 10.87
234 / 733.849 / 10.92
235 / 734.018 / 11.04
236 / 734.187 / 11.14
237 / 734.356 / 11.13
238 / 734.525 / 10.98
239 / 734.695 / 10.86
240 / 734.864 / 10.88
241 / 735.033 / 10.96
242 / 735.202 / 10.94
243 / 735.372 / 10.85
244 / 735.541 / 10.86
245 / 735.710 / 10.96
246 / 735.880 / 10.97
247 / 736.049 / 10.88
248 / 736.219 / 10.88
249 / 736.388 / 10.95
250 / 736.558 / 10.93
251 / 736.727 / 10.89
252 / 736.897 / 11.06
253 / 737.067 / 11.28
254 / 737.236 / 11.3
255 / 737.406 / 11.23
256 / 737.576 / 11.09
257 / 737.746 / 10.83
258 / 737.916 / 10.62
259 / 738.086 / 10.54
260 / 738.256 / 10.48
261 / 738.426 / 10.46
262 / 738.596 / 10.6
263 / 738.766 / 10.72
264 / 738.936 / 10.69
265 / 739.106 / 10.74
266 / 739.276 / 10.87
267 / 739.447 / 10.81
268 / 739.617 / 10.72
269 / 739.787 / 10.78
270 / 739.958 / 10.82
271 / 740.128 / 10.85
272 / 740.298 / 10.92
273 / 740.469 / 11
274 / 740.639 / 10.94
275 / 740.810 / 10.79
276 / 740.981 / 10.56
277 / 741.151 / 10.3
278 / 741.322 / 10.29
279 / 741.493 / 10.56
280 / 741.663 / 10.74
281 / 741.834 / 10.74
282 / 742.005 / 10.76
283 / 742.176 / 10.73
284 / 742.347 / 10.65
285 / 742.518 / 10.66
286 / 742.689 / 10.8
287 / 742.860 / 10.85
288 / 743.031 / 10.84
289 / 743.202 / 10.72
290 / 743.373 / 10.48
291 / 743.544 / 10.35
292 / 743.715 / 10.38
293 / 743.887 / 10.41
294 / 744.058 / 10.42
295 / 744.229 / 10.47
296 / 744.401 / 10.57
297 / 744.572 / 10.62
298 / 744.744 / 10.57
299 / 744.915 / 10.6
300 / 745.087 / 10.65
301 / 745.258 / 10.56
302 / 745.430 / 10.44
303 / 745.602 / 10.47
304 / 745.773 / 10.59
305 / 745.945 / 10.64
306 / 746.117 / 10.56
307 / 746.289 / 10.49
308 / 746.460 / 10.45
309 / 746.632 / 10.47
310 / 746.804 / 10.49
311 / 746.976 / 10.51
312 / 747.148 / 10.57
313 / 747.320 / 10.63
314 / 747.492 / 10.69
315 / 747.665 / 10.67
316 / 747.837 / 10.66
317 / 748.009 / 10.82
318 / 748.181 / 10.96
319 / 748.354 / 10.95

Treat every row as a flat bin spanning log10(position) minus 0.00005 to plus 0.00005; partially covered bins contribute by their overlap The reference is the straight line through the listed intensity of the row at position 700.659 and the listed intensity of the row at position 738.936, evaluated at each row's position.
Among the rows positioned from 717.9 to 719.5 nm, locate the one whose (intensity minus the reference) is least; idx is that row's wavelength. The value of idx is 718.632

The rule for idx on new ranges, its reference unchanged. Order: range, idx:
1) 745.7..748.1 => 746.460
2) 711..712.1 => 712.044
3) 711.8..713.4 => 712.372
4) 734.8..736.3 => 735.372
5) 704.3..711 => 708.772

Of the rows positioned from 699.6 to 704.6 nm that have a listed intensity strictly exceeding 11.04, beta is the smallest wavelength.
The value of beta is 699.692 nm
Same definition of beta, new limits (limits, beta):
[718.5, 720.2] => 719.129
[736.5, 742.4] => 736.897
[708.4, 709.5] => 708.446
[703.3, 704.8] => 703.407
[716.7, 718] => 716.815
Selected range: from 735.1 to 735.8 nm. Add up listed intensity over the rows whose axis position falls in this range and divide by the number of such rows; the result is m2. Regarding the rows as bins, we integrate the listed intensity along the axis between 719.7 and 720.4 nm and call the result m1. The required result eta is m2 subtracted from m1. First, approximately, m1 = 7.5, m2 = 10.9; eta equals -3.4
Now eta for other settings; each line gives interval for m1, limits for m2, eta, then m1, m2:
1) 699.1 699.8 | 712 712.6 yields -3.0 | 8.1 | 11.1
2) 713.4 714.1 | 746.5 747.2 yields -2.7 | 7.9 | 10.5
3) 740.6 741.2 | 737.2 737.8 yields -4.7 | 6.4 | 11.1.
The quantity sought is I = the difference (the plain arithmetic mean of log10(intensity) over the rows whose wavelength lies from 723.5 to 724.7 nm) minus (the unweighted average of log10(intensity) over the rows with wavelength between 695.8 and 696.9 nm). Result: 0.004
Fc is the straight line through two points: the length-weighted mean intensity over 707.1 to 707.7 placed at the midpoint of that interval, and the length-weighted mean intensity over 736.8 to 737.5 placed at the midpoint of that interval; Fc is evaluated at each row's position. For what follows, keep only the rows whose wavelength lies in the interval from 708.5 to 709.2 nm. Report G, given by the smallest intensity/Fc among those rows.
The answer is 0.947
